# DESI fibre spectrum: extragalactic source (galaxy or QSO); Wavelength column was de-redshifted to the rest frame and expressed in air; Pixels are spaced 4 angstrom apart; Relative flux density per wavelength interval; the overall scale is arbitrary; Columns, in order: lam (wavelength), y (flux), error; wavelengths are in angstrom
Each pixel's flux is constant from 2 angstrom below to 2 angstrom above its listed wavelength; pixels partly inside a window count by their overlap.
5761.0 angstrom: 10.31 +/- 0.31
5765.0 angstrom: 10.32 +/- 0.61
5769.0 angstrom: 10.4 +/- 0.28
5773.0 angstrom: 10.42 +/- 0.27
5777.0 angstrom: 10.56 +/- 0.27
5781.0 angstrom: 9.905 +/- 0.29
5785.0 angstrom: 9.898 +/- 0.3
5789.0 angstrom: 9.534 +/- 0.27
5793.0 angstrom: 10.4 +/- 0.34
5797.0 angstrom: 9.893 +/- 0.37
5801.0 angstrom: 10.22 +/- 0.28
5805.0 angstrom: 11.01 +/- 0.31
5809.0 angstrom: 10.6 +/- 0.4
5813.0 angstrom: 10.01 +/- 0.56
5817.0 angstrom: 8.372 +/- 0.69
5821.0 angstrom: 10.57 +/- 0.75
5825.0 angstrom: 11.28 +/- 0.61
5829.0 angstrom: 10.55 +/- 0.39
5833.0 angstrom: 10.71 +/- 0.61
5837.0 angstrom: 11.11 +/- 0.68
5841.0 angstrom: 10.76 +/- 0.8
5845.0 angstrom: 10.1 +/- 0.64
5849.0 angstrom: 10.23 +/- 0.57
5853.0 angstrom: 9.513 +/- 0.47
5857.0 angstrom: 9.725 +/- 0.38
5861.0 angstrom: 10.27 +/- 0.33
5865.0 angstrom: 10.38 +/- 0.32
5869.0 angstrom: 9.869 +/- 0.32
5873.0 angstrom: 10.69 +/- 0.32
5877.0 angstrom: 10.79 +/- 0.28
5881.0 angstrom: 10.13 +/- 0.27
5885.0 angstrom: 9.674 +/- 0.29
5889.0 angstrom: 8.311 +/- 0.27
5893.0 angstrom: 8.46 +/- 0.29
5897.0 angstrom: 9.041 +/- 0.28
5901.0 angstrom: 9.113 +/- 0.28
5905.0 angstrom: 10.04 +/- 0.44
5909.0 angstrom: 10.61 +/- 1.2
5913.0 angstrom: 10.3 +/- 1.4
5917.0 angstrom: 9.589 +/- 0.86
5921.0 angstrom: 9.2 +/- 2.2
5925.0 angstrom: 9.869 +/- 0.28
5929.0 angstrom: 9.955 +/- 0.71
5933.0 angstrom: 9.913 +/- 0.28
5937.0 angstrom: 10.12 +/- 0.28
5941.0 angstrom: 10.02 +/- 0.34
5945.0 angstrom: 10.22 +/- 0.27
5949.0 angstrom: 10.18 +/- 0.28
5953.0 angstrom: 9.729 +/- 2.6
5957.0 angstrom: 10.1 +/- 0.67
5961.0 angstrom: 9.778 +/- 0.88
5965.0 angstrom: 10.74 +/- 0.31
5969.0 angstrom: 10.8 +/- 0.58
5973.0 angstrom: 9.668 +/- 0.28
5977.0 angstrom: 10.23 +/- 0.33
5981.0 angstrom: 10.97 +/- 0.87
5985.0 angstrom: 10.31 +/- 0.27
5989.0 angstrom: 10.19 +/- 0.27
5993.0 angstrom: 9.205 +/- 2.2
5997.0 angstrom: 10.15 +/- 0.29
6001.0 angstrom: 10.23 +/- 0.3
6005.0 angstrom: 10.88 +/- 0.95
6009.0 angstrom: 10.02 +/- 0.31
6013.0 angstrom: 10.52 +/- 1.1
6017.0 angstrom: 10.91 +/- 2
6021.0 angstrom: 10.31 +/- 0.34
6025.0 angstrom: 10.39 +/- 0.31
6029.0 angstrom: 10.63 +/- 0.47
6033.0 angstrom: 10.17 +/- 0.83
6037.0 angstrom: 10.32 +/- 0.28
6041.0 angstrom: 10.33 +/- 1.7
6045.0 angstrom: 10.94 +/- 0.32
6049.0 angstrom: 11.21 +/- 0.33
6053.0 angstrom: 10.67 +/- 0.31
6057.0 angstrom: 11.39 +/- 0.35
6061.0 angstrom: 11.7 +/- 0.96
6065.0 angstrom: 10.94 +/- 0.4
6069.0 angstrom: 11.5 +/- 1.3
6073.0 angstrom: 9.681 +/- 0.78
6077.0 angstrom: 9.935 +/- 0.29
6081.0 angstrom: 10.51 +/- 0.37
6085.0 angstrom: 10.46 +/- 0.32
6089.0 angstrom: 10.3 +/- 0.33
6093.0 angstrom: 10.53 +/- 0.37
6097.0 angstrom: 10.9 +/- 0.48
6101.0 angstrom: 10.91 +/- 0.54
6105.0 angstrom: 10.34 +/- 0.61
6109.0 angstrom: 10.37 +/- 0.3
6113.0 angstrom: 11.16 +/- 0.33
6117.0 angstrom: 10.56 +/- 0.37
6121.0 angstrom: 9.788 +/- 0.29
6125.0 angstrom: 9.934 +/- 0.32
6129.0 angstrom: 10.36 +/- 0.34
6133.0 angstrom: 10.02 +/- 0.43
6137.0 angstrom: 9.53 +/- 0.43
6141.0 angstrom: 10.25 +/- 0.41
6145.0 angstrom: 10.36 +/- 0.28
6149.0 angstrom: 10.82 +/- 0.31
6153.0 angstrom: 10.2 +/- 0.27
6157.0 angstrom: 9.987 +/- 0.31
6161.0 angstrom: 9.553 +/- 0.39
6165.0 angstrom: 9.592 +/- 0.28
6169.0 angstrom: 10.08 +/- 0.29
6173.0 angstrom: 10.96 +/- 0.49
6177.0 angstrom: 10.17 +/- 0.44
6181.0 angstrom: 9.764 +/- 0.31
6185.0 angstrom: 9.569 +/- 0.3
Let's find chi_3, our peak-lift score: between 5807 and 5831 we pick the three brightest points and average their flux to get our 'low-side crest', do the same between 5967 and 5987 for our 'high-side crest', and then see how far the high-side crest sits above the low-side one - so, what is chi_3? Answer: -0.12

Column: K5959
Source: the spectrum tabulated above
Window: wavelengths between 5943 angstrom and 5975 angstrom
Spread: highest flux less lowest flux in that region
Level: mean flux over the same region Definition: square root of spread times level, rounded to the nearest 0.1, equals 3.4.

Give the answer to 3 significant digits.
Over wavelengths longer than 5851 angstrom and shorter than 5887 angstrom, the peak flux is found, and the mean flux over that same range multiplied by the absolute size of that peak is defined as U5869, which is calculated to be 109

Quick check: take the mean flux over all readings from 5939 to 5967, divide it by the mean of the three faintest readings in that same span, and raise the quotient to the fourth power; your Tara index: 1.11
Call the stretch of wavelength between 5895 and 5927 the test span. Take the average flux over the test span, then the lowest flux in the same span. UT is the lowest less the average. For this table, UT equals -0.68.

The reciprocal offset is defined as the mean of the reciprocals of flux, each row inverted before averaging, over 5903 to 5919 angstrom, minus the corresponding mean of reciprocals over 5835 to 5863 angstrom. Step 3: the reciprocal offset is 0.0009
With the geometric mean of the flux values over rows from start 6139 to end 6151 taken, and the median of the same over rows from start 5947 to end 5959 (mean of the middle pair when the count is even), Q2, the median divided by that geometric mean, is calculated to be 0.96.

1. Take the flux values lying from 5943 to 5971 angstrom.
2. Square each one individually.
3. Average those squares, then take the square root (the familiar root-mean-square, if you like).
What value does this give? 10.2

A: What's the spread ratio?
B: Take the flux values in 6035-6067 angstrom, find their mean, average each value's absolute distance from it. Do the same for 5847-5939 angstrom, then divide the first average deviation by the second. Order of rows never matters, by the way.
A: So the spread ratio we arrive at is 0.75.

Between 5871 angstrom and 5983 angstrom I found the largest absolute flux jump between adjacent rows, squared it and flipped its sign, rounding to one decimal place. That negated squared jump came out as -1.9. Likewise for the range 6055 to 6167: -3.3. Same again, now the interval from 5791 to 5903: -4.8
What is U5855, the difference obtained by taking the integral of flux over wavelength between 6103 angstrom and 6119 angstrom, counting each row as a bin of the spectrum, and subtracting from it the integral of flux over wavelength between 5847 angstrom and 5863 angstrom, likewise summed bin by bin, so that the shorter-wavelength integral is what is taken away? 11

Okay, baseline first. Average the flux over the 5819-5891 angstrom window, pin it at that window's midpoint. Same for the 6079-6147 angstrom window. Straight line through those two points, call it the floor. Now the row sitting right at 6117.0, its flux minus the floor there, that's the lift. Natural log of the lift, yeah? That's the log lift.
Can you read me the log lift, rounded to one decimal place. -1.7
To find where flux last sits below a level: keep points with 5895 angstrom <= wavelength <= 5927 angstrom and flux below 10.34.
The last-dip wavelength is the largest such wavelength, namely 5925.0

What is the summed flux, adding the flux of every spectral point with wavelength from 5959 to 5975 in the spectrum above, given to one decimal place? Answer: 41.0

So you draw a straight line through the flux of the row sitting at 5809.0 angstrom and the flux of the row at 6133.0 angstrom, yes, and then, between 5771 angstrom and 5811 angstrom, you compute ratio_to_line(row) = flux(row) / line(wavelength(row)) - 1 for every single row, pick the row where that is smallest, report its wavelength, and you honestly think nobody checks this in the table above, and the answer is 5789.0 angstrom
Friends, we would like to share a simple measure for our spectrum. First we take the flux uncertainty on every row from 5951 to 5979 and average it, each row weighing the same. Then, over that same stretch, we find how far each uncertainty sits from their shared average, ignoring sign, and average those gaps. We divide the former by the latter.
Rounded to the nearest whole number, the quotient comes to 2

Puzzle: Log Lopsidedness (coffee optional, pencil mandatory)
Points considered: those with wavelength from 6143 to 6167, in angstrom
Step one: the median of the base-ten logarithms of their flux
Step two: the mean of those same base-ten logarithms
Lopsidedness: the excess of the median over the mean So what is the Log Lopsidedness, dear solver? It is 0.001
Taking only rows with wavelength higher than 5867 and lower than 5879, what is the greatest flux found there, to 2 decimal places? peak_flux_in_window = 10.79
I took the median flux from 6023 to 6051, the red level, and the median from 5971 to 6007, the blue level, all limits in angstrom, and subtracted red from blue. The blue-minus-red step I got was -0.16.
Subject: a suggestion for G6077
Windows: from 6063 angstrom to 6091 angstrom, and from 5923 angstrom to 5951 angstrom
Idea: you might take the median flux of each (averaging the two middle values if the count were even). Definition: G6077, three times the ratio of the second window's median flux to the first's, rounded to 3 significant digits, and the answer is 2.87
